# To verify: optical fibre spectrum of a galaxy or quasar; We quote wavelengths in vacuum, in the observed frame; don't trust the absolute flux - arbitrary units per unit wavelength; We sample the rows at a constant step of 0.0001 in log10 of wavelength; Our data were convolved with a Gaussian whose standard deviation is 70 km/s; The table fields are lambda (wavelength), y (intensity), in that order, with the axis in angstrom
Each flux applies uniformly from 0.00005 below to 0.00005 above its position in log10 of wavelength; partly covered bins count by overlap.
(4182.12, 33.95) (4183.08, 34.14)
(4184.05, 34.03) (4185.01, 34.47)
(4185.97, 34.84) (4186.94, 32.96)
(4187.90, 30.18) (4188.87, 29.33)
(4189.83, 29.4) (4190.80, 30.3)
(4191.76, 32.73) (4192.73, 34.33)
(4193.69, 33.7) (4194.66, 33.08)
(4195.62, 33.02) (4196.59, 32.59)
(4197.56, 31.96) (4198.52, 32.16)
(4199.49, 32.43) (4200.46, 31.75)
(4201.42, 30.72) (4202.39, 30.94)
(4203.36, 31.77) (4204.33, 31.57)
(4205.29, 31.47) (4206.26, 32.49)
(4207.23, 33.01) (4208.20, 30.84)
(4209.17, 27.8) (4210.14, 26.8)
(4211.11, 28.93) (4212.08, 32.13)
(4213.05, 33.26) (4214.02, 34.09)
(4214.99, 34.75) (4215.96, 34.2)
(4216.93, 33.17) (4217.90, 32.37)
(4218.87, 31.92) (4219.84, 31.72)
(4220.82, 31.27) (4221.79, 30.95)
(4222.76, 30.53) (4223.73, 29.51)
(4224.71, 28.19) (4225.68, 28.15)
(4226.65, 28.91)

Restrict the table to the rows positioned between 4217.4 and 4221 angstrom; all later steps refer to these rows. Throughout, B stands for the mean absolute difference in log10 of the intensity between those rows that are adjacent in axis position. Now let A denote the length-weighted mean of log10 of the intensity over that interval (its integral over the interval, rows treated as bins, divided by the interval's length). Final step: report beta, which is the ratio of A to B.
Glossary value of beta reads 300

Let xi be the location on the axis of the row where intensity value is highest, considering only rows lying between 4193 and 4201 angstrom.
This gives 4193.69 angstrom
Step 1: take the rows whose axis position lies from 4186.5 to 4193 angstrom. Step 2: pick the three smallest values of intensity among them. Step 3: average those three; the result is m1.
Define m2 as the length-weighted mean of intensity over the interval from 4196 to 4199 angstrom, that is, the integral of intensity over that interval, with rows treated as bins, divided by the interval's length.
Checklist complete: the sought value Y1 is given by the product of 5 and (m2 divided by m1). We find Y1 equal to 5.4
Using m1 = 29.6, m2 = 32.3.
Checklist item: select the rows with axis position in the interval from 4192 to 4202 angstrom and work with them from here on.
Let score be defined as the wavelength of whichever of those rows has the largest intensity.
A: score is 4192.73 angstrom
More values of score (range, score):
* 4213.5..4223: 4214.99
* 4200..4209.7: 4207.23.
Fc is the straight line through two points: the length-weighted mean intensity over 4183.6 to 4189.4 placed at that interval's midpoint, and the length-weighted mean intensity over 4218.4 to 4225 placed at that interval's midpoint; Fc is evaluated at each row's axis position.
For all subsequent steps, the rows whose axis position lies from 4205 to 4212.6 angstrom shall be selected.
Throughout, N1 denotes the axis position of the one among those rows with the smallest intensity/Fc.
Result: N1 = 4210.14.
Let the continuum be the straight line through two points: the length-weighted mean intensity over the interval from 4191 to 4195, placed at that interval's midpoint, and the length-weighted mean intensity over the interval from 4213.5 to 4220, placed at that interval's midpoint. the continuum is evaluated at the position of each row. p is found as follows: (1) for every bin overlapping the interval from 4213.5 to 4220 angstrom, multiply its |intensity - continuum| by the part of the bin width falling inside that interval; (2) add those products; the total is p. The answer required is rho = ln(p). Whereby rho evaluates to 1.9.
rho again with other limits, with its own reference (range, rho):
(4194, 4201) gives 1.8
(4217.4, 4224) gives 2.6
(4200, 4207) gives 2.5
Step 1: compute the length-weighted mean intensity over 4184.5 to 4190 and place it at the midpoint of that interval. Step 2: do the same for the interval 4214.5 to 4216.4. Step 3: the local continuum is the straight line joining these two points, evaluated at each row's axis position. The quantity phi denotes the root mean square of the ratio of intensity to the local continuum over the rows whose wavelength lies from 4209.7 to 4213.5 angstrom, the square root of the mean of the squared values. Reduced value 0.89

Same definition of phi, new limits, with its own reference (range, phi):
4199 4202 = 0.95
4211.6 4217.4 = 0.98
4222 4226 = 0.83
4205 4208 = 0.96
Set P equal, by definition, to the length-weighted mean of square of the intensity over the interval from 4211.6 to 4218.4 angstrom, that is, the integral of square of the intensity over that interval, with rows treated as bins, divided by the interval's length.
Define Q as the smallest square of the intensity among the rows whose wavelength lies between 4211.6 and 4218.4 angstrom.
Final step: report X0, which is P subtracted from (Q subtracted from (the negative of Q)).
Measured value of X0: -3183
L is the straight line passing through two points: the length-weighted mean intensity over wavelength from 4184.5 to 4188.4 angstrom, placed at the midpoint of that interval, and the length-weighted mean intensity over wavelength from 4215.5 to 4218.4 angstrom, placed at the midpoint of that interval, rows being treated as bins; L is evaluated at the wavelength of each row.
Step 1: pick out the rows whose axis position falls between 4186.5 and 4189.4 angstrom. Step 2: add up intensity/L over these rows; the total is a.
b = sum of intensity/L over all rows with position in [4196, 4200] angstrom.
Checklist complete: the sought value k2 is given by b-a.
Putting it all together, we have 1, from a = 2.8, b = 3.9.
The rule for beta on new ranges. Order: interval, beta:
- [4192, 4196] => 271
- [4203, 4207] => 251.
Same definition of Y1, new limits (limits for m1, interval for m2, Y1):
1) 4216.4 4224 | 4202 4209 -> 5.2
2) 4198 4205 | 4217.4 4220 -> 5.2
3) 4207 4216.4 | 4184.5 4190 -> 5.8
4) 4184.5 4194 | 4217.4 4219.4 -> 5.4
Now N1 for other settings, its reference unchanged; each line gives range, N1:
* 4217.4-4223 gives 4222.76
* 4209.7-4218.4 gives 4210.14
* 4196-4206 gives 4201.42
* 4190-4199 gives 4190.80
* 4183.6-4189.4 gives 4188.87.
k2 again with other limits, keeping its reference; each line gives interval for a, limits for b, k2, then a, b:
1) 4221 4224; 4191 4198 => 4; 2.7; 7.0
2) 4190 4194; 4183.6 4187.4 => 0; 4.0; 4.1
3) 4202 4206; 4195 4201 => 2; 3.8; 5.8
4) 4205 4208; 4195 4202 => 4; 2.9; 6.8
